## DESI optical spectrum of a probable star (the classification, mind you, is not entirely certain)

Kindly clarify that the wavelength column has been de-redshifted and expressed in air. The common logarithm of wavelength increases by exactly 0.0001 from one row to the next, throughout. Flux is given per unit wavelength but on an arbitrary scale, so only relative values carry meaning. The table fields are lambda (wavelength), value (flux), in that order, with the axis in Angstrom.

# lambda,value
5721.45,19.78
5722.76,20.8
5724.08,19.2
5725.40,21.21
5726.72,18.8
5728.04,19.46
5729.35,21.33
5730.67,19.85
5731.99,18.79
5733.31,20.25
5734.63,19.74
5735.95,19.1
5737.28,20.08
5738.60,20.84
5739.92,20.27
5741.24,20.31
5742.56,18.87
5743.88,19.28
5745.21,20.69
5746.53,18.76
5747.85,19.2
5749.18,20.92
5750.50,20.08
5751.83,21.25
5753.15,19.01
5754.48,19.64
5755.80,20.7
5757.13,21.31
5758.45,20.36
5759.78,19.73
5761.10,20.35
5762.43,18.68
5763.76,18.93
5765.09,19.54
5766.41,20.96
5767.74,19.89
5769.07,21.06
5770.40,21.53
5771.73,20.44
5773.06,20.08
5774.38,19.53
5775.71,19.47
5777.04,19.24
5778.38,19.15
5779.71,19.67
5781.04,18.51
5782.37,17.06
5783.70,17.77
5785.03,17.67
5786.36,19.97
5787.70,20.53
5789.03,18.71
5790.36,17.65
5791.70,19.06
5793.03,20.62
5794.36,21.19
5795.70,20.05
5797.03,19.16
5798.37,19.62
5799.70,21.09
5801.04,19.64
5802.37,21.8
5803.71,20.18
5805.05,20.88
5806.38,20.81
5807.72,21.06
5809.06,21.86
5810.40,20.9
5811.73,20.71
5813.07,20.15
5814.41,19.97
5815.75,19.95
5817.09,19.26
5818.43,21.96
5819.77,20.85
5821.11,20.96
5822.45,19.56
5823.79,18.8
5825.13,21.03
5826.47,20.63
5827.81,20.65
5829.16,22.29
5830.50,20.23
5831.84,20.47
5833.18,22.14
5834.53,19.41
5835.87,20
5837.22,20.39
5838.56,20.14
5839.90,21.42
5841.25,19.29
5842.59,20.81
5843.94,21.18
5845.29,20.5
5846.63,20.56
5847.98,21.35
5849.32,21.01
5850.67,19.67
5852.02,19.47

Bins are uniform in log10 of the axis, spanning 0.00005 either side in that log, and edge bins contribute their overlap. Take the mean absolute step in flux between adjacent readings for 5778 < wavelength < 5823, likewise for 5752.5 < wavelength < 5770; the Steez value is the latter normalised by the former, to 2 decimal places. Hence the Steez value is 0.91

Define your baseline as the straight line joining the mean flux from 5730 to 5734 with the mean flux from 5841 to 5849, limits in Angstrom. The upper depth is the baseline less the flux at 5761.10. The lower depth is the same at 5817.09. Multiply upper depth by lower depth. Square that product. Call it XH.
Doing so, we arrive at 0.27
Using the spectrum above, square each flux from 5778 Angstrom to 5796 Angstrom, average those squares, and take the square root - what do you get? 19.2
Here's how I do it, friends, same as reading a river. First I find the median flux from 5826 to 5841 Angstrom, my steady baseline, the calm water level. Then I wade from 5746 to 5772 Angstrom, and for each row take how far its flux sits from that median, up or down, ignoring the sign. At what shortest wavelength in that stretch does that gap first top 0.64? 5746.53 Angstrom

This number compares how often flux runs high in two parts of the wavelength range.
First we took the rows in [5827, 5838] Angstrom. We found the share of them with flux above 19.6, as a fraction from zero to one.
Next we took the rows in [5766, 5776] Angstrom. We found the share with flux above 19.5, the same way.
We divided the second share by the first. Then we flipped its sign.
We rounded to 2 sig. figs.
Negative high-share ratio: -1.0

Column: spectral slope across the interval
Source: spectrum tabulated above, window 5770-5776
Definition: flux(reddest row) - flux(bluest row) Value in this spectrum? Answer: -2.1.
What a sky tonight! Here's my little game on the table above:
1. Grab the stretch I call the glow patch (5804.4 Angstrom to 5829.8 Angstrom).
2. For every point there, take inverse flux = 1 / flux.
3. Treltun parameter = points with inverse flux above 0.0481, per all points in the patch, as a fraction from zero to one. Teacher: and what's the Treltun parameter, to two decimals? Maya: 0.47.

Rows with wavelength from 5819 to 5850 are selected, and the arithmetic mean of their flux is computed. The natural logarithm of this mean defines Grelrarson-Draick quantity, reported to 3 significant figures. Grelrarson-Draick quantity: 3.03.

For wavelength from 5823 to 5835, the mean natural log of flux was 3.025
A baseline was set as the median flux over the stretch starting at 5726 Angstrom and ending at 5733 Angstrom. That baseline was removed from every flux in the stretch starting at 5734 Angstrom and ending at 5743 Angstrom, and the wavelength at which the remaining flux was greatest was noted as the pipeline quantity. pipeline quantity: 5738.60 Angstrom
